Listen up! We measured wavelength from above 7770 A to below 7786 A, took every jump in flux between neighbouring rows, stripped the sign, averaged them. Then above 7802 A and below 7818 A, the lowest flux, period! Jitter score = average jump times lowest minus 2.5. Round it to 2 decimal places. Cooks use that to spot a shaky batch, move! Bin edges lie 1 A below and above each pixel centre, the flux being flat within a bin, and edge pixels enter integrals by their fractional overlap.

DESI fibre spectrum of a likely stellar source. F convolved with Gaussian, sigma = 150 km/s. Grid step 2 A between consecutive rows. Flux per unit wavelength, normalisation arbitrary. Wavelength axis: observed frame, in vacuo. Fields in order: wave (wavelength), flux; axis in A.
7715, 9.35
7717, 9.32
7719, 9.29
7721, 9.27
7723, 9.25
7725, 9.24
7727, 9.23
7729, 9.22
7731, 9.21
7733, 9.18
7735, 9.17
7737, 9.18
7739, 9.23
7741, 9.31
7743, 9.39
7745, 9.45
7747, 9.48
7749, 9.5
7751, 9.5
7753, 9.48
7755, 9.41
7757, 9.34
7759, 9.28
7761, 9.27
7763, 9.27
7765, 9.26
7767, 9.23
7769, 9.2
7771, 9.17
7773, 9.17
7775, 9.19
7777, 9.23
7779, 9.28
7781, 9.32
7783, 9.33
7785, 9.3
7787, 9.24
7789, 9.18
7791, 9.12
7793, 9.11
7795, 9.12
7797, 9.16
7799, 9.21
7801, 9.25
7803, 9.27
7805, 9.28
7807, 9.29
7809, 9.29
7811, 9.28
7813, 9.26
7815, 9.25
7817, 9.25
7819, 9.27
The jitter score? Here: -2.25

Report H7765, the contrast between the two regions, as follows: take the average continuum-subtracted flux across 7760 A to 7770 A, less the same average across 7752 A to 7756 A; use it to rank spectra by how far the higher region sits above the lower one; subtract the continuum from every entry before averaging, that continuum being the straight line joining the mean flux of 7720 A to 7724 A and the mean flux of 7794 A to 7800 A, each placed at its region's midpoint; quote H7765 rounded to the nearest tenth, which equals -0.2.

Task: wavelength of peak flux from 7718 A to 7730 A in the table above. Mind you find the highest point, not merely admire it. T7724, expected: 7719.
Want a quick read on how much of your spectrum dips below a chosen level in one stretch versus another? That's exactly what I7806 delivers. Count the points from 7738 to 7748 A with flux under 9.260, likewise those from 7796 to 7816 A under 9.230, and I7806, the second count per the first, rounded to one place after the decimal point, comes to 2.0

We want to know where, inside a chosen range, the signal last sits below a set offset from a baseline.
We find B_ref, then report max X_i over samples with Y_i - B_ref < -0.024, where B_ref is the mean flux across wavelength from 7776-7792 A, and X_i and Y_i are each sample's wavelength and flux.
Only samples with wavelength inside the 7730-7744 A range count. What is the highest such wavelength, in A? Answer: 7737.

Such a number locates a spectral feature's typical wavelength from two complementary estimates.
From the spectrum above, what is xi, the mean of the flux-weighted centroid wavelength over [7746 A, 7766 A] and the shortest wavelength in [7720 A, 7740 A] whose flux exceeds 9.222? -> 7738.5 A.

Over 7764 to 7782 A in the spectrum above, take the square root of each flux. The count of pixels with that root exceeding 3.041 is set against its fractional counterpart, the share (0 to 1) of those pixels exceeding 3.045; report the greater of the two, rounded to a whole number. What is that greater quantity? 3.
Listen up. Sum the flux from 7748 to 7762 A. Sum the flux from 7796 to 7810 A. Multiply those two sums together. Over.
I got 4259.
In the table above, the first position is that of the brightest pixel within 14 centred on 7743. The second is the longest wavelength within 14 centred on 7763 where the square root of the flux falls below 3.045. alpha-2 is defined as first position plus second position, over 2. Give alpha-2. 7759 A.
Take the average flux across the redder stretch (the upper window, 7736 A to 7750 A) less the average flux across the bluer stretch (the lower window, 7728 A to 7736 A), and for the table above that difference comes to 0.17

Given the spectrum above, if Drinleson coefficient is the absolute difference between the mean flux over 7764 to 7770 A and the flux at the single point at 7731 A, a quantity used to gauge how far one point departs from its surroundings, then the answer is 0.020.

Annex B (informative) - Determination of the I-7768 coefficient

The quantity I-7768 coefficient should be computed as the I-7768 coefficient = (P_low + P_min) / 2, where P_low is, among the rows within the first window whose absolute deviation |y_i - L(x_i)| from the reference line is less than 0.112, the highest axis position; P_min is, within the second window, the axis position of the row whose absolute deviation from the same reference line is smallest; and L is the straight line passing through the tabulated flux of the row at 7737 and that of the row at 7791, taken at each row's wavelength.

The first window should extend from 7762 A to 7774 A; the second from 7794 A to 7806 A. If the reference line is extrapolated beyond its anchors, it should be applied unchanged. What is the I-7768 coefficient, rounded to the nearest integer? 7784 A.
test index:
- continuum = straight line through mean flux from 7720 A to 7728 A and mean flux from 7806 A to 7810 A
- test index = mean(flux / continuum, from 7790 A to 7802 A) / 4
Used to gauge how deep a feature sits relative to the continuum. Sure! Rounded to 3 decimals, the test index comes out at 0.247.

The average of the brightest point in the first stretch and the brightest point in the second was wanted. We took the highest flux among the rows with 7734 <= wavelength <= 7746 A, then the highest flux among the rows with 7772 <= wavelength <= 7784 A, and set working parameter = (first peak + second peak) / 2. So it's 9.39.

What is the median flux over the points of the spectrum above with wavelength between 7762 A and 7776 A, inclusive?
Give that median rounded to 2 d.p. 9.20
